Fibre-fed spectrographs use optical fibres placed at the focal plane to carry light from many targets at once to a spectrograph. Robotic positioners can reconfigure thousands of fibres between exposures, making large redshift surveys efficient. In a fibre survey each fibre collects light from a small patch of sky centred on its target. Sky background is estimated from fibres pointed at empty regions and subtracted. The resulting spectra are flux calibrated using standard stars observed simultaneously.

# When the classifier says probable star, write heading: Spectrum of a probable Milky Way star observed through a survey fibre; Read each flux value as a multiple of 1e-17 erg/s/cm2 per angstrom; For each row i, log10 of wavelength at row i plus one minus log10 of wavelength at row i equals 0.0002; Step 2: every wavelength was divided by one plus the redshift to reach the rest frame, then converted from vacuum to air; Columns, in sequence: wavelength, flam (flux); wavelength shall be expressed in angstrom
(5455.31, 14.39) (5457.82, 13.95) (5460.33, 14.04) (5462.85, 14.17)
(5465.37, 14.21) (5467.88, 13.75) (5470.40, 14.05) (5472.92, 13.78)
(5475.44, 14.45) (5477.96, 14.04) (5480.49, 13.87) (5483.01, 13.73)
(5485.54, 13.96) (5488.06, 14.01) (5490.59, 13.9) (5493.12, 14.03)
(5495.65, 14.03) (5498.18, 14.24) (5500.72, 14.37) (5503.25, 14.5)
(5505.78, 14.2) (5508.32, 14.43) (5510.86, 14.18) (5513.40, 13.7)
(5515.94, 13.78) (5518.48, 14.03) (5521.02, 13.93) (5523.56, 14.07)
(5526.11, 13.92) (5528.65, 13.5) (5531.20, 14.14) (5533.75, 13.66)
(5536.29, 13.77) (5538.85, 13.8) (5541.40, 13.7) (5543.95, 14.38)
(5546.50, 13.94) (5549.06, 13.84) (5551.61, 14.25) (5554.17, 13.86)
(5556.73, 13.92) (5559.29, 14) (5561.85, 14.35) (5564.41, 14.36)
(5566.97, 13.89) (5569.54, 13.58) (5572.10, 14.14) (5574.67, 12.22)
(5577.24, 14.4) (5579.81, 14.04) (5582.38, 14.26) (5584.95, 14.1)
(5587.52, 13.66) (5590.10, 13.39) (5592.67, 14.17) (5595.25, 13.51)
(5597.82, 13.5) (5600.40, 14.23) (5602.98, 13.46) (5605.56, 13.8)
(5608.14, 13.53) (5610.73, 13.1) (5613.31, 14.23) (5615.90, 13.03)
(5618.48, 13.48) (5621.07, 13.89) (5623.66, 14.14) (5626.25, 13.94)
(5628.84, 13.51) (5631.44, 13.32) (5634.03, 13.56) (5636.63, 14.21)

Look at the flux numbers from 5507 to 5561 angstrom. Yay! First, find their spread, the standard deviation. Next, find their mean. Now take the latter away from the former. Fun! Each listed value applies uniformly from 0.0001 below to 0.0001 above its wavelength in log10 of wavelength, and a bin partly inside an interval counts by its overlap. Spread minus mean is -13.7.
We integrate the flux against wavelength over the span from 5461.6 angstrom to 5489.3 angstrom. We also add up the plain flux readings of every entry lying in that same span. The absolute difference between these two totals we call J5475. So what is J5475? 234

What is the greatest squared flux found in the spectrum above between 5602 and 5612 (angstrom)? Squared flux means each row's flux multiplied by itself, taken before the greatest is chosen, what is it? 190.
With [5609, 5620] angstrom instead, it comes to 202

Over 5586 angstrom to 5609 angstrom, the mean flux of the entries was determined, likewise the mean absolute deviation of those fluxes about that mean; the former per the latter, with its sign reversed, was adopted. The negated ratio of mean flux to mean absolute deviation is -55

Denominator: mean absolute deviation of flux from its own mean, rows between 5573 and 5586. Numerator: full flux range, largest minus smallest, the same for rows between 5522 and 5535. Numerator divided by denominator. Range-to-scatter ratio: 1.0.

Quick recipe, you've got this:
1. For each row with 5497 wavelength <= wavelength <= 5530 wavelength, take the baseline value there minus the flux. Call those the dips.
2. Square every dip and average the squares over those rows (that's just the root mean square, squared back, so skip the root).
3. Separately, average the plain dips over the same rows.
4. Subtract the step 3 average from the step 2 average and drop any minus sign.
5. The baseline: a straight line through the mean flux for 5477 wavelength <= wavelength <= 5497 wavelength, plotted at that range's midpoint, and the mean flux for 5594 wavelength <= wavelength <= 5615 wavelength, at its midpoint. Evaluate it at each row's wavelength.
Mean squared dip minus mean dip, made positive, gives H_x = 0.29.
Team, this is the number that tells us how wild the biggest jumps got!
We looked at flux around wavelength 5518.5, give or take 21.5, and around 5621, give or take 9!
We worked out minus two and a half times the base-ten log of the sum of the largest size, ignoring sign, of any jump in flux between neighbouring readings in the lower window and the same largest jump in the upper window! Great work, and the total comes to -0.7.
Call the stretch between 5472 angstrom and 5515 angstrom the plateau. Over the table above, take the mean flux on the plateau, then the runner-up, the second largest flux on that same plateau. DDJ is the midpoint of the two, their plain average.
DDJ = 14.3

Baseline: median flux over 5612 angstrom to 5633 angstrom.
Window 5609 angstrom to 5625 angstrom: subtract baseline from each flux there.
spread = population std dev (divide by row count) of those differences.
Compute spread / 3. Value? 0.158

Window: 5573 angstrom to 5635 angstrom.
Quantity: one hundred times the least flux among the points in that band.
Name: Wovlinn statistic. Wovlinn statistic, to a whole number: 1222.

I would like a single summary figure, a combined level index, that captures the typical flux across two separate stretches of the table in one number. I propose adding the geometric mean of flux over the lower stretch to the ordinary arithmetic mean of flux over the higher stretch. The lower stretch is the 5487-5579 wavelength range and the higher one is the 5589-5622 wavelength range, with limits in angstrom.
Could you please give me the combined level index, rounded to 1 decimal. 27.6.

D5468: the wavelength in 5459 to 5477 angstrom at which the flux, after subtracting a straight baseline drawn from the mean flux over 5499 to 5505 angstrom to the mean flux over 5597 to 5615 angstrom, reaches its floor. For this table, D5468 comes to 5467.88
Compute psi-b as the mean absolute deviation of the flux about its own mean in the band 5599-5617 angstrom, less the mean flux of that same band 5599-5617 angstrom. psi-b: -13.2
